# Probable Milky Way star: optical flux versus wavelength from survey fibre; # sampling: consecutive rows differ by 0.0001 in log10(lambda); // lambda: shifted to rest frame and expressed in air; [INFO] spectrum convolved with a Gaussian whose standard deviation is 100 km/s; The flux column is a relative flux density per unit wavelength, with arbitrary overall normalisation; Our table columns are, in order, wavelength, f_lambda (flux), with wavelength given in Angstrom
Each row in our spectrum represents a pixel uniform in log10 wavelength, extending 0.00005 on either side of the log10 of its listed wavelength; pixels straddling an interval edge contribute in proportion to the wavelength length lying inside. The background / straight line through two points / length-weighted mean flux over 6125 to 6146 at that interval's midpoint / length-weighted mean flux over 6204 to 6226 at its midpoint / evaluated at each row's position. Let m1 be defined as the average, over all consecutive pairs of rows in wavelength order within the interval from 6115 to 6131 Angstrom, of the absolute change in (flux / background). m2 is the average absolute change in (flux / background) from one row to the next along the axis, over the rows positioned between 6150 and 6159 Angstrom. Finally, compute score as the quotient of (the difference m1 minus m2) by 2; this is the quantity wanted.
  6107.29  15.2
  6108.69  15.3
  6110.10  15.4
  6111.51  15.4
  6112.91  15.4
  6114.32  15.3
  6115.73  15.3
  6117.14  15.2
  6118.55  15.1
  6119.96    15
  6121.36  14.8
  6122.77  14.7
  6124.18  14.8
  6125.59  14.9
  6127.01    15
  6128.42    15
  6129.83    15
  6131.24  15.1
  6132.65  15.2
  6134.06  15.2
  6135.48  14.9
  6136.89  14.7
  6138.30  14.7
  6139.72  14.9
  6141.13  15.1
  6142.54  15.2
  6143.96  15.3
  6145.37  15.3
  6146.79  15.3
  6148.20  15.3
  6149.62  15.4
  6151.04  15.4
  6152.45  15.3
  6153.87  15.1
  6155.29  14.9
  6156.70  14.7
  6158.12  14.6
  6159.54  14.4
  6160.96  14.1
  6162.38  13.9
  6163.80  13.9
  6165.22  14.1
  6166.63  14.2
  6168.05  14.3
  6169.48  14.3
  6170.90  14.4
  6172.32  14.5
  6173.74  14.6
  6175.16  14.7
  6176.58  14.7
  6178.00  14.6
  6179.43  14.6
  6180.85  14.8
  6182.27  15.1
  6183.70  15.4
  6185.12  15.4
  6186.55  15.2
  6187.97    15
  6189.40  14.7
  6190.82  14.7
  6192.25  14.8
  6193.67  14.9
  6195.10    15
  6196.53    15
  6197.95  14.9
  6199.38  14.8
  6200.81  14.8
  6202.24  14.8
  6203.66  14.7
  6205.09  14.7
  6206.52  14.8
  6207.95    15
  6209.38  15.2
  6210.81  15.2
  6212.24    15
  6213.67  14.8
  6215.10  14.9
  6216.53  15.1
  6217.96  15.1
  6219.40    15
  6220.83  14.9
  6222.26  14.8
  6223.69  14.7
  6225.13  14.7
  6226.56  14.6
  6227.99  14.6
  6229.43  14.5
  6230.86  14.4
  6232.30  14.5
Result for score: -0.0023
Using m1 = 0.006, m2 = 0.0105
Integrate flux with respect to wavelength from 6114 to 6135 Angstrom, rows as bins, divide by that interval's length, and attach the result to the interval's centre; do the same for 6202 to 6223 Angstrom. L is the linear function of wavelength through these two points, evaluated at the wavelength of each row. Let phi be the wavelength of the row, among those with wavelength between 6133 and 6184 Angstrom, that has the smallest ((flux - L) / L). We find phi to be 6162.38 Angstrom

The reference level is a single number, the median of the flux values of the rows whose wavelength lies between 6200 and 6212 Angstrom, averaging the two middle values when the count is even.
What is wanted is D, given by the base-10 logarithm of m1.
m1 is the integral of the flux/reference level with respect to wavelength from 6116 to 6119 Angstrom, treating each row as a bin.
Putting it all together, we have 0.49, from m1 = 3.07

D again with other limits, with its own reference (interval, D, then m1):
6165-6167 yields 0.28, 1.92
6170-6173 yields 0.47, 2.93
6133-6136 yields 0.48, 3.05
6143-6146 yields 0.49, 3.10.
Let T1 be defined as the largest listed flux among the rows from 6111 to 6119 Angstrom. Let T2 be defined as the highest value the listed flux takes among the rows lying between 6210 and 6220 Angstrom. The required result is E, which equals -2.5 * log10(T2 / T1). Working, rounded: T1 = 15.4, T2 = 15.2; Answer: 0.014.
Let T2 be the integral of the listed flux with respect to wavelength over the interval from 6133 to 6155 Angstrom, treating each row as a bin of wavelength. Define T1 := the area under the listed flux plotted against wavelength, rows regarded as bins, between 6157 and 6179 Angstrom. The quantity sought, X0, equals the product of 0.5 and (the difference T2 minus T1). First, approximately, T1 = 316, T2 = 333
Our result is 9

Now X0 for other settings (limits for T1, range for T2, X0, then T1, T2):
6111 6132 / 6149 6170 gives -5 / 316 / 306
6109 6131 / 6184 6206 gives -2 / 332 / 328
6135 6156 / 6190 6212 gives 5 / 318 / 328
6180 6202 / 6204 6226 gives 0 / 329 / 328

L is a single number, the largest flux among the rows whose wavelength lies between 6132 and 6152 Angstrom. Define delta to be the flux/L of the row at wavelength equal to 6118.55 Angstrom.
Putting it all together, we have 0.98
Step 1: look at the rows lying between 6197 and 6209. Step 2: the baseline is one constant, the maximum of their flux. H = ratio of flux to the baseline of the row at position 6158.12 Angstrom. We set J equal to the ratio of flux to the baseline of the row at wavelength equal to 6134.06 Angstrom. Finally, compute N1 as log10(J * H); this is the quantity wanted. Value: -0.006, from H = 0.97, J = 1.01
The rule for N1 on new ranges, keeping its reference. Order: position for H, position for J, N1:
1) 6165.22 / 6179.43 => -0.039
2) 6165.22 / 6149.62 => -0.015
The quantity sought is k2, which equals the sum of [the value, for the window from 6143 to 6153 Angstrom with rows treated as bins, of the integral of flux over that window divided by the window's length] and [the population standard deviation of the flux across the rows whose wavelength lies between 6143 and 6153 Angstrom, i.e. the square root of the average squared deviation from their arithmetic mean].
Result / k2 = 15.4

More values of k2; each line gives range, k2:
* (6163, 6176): 14.6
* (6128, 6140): 15.1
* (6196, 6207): 14.9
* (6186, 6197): 15.1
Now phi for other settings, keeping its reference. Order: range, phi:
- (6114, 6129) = 6122.77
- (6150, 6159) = 6158.12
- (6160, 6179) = 6162.38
